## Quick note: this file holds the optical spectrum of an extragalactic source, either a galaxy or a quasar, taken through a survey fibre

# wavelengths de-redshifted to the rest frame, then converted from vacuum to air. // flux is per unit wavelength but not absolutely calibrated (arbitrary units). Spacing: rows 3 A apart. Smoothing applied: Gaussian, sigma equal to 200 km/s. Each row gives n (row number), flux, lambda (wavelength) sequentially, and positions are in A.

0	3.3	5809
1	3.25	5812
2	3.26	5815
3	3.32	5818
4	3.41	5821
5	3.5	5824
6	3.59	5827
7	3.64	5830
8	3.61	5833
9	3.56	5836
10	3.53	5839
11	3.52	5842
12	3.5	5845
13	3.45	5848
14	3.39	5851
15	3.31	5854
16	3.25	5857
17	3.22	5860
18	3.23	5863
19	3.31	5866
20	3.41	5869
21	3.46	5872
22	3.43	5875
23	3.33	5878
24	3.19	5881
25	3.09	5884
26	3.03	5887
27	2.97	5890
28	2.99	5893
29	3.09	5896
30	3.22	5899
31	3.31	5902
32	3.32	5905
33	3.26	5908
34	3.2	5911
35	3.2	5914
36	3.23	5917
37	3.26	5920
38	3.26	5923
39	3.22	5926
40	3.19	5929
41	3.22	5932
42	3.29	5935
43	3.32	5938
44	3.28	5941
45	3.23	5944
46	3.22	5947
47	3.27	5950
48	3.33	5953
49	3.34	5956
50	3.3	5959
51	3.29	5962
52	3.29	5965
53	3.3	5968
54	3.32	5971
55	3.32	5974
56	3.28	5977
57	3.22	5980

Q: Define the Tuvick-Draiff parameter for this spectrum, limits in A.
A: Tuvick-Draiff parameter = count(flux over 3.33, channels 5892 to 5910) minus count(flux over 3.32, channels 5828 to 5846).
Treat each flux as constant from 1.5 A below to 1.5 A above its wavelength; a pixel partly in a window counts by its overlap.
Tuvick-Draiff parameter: -6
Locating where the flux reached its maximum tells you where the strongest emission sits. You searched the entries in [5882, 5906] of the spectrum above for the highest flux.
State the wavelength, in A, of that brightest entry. 5905 A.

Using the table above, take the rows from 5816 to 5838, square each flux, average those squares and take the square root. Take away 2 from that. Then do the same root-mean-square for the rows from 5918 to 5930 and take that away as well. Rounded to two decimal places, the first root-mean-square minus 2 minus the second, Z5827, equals -1.71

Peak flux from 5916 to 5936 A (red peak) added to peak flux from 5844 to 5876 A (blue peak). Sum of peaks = 6.79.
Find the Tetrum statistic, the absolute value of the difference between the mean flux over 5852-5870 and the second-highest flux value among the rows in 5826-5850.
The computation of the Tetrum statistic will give 0.32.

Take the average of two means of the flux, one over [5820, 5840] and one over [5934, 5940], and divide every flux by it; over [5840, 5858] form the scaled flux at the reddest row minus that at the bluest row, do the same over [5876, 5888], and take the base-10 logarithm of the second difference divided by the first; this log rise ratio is 0.0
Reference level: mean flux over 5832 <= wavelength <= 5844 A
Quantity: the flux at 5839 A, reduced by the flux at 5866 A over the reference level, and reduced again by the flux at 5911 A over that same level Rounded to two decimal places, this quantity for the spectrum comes 1.70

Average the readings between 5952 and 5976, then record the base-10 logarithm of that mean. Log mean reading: 0.520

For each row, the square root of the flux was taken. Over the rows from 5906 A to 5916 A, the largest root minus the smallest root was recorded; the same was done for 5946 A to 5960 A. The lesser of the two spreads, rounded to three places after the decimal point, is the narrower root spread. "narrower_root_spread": 0.017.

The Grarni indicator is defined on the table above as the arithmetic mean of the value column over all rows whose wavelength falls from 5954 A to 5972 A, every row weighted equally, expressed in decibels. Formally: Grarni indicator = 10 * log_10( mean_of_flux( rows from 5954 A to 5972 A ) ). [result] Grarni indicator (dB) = 5.19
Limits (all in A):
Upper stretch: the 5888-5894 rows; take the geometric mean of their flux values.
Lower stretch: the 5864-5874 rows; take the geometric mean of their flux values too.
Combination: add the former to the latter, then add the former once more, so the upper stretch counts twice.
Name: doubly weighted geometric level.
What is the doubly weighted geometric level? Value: 9.4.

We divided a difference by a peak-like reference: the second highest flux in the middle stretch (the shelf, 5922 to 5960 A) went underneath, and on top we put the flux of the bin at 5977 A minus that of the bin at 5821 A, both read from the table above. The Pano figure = -0.039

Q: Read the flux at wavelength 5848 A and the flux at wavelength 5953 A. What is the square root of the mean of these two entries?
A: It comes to 1.84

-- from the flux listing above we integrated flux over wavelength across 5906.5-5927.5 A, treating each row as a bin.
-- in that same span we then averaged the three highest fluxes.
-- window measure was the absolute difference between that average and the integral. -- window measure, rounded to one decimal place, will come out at 64.6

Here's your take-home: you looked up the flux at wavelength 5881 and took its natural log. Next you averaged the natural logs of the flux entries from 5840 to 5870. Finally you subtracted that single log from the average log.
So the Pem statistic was 0.05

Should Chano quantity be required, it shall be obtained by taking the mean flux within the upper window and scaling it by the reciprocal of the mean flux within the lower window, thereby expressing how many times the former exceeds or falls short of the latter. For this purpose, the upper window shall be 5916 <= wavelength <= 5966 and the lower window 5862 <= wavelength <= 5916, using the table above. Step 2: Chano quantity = 1.01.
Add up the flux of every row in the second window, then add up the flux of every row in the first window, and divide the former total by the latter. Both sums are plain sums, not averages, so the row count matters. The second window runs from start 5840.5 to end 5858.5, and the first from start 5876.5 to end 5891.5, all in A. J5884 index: 1.31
